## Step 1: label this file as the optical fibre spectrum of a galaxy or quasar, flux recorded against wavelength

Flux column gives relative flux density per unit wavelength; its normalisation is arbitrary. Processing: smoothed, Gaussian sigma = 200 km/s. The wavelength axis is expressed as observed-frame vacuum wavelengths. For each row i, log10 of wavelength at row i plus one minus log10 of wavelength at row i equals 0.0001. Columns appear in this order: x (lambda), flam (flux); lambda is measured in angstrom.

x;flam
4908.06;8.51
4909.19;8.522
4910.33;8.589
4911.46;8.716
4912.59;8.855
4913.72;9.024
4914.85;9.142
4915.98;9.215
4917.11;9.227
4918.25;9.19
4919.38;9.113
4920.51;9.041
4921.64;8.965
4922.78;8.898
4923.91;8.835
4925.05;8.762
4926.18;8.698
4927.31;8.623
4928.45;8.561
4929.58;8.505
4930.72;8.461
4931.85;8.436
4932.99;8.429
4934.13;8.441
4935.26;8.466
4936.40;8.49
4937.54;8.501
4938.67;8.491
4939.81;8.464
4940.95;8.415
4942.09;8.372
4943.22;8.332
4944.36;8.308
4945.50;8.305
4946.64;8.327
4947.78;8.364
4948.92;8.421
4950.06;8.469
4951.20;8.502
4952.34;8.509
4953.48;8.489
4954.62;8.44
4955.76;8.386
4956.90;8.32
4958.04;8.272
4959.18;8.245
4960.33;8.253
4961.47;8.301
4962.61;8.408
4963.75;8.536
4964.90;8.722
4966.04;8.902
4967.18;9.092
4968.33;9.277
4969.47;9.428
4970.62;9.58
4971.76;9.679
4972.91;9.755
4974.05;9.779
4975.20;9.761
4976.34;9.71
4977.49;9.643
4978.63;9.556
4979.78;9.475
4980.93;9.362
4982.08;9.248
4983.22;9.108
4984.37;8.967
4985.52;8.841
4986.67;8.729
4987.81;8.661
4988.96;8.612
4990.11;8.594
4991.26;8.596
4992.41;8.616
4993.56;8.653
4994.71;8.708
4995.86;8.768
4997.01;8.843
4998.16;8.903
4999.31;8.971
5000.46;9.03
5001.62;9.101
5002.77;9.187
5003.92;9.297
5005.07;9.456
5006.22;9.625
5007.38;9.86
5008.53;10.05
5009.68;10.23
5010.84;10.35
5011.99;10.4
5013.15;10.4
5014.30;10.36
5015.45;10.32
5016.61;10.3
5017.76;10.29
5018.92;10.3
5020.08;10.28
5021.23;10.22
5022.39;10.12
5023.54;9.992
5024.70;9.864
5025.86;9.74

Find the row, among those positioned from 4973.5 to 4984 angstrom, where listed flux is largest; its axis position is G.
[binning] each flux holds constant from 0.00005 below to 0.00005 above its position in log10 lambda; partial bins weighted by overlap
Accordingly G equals 4974.05 angstrom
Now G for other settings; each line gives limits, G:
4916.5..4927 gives 4917.11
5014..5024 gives 5014.30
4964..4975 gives 4974.05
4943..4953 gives 4952.34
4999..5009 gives 5008.53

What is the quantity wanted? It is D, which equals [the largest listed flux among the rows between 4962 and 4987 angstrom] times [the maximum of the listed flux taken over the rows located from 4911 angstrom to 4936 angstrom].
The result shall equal 90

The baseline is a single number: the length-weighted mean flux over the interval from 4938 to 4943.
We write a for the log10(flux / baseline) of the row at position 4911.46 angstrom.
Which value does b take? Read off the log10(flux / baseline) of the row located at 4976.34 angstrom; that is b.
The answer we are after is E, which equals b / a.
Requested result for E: 4.4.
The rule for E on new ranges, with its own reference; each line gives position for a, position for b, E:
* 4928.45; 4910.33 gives 1.2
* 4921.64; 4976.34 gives 2.3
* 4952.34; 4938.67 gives 0.7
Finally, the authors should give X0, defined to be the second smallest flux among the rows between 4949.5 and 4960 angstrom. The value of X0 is 8.272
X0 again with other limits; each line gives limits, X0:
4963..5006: 8.594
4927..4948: 8.308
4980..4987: 8.841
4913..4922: 9.024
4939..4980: 8.253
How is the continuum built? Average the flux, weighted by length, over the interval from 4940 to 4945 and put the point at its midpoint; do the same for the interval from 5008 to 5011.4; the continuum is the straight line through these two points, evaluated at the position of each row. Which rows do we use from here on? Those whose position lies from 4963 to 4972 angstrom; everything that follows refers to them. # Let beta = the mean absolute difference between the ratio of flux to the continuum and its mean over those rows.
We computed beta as 0.0305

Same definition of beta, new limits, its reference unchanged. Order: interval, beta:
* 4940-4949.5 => 0.0085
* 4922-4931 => 0.0250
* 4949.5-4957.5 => 0.0122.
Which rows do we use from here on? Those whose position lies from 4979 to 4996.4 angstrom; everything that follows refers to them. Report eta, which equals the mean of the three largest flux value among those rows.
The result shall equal 9.4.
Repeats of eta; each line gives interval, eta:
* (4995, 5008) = 9.6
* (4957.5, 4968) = 8.9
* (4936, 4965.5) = 8.6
